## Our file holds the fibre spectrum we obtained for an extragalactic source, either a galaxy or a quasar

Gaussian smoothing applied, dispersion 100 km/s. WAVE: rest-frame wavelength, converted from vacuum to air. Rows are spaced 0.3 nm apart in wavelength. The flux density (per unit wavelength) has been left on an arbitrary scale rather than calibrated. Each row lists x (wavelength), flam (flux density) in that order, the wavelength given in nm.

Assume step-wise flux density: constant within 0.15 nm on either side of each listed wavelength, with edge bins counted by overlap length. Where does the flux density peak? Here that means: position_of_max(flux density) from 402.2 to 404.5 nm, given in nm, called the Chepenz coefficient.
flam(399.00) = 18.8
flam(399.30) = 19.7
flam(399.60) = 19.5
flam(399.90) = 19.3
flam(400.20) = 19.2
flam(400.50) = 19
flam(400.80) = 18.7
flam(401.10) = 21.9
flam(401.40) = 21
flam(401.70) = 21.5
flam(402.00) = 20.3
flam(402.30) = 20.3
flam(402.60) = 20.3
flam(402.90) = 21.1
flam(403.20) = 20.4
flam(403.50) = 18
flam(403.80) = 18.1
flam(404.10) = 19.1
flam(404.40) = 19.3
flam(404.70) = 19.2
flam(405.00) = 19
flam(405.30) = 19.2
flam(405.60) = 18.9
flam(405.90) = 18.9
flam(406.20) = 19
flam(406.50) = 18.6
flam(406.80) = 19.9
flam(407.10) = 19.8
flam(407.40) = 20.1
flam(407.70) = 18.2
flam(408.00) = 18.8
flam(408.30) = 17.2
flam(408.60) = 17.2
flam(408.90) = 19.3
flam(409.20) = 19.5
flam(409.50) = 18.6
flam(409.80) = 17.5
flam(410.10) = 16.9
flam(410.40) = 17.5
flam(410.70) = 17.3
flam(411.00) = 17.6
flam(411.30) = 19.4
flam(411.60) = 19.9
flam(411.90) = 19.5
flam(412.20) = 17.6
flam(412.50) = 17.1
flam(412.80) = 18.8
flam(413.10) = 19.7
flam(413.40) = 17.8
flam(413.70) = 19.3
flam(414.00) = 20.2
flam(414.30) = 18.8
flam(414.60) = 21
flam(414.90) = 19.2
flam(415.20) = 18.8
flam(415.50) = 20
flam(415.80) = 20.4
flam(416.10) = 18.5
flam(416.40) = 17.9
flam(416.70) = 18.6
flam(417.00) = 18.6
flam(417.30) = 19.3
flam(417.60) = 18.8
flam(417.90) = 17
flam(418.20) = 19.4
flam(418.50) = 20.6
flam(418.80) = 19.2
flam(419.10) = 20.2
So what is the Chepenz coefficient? 402.90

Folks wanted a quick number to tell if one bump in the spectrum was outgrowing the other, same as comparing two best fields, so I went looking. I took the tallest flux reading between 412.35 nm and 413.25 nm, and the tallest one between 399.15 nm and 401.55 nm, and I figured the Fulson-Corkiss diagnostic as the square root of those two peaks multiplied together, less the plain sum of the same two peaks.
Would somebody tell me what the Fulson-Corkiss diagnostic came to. -20.8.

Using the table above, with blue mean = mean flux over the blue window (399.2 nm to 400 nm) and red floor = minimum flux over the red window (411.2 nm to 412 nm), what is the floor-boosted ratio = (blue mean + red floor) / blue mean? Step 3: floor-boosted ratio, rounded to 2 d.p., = 1.99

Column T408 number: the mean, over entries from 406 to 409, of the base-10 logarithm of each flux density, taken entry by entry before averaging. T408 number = 1.27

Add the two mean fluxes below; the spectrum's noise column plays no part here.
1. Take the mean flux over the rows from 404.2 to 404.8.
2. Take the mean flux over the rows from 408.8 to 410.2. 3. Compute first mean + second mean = 37.6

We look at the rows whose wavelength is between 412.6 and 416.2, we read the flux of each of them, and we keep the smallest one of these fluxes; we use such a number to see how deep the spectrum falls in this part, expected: 17.8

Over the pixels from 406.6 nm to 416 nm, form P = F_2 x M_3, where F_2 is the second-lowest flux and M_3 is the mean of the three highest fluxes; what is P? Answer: 351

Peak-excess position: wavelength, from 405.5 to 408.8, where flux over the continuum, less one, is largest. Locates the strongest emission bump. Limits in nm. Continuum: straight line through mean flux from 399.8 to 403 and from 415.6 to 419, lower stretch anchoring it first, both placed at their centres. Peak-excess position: 407.40 nm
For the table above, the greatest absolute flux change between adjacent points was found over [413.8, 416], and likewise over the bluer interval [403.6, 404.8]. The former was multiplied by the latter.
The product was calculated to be 2.2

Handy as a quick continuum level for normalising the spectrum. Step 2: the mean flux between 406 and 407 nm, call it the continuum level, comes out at 19.2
